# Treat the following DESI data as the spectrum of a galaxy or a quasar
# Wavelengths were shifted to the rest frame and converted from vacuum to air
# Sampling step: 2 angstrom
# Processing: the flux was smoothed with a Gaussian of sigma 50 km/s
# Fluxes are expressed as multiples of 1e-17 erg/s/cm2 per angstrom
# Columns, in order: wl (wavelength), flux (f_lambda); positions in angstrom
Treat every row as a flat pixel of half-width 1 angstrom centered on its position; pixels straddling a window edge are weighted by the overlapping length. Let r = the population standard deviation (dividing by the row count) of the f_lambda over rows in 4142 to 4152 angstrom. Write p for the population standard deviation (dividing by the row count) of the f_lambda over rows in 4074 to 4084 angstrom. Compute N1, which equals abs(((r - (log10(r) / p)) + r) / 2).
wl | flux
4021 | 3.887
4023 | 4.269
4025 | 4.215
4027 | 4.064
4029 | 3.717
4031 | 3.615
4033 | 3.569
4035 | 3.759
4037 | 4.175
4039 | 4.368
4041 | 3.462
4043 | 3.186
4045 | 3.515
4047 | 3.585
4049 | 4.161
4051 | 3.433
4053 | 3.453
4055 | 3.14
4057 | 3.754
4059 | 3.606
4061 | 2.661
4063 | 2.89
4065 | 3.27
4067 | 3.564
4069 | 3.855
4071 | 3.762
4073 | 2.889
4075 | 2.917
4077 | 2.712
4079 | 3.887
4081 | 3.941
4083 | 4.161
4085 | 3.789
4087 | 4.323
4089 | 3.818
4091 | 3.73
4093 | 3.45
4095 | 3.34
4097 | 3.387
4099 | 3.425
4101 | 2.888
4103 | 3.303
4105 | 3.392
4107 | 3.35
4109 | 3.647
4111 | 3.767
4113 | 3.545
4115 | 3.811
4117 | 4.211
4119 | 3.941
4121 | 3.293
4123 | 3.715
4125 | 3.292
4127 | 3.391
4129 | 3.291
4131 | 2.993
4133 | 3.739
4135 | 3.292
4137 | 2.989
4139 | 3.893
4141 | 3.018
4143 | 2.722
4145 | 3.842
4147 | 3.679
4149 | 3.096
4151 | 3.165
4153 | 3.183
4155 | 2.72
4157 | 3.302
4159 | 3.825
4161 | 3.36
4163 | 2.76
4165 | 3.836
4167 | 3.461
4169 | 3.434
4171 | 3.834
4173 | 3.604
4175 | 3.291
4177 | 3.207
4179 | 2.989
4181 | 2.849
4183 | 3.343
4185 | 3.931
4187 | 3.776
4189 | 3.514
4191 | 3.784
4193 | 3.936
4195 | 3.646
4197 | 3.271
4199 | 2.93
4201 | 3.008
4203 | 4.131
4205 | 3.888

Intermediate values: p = 0.59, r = 0.41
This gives 0.74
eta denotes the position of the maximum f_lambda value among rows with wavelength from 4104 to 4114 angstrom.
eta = 4111 angstrom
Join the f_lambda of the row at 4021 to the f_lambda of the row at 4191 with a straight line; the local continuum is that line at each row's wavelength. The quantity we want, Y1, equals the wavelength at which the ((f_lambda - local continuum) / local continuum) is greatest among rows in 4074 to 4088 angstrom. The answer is 4087 angstrom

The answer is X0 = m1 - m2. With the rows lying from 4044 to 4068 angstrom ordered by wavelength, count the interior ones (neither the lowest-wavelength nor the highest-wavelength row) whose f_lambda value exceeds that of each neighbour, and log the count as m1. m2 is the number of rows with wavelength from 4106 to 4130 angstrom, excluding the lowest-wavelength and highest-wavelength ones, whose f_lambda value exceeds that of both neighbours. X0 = -1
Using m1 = 3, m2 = 4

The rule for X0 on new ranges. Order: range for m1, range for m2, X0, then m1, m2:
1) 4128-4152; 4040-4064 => 0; 3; 3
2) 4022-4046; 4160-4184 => -1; 1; 2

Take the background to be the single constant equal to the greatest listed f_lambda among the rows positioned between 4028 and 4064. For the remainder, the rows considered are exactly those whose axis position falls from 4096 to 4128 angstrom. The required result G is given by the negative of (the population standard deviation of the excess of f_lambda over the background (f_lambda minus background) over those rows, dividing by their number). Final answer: -0.31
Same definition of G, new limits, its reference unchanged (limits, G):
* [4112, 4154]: -0.38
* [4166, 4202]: -0.34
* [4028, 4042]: -0.31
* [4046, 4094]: -0.46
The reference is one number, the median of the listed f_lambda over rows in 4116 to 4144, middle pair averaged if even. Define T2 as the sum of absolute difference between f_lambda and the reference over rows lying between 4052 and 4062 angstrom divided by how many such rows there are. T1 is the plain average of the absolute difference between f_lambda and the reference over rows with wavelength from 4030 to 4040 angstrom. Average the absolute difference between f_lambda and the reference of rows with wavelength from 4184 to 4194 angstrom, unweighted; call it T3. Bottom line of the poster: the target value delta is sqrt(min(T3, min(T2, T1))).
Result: 0.586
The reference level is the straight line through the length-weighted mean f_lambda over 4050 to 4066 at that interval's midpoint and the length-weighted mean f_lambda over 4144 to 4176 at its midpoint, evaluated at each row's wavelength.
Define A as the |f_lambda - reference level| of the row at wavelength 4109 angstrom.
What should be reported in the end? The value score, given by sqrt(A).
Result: 0.56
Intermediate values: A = 0.31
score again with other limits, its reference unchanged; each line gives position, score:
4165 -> 0.66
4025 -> 0.99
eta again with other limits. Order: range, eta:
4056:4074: 4069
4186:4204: 4203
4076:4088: 4087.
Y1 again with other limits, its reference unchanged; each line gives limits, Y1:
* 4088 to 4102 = 4089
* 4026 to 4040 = 4039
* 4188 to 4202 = 4193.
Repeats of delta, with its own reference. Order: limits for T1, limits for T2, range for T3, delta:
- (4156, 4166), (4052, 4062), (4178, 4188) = 0.581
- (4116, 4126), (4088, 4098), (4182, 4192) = 0.502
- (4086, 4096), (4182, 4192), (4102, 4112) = 0.446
